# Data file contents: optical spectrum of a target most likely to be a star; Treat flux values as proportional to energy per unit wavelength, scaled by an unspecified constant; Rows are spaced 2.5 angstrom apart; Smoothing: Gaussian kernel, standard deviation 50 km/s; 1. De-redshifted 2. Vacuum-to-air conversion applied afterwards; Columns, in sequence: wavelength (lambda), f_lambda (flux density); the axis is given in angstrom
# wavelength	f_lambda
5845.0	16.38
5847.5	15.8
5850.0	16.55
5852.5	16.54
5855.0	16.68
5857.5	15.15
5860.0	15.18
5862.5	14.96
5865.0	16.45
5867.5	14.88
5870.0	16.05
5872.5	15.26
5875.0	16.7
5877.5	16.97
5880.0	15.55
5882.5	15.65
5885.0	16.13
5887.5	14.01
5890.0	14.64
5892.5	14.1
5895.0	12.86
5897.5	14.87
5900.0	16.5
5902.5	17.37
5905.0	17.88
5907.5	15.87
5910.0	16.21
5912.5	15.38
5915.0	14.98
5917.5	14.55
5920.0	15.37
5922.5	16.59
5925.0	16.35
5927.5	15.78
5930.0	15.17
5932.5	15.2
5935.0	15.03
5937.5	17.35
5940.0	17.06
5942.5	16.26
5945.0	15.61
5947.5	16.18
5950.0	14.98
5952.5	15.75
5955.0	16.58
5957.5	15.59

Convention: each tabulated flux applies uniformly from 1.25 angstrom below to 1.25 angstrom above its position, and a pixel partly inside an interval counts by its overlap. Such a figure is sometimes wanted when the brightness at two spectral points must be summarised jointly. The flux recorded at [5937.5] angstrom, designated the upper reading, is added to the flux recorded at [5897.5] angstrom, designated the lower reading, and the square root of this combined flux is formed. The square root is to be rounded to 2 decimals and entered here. 5.68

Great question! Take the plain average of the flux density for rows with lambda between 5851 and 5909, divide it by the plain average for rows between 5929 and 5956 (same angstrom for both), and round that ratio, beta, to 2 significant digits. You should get 0.98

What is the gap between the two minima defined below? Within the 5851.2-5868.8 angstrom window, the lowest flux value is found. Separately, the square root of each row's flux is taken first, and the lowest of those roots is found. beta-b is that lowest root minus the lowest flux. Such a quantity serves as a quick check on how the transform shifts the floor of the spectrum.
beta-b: -11.0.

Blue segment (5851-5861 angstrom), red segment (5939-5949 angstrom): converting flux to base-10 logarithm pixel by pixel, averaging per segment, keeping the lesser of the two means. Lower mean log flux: 1.20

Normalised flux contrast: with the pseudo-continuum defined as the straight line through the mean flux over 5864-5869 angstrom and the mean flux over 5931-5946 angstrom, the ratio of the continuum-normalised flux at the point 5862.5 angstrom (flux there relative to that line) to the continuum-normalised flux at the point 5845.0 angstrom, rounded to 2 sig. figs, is 0.91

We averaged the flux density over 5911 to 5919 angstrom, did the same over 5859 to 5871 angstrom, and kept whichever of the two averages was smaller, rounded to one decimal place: 15.0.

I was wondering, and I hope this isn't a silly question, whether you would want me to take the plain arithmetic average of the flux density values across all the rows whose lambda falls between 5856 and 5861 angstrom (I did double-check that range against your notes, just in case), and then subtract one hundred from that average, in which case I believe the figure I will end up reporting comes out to -84.8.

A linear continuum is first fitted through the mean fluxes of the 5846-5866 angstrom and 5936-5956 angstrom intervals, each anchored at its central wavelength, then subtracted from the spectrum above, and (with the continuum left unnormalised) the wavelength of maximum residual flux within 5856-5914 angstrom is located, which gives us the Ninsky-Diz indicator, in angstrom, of 5905.0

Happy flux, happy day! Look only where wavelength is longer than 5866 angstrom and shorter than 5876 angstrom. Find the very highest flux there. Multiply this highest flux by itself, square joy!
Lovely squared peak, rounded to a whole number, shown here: 279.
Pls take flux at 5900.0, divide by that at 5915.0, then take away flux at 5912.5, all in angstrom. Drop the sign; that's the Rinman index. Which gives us 14.3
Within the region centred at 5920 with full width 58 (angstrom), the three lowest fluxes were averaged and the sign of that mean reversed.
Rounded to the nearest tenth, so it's -13.8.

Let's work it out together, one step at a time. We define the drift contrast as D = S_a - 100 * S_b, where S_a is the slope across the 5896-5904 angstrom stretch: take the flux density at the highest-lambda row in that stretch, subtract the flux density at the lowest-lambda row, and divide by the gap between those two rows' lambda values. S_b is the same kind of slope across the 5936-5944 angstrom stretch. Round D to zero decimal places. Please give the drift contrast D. 22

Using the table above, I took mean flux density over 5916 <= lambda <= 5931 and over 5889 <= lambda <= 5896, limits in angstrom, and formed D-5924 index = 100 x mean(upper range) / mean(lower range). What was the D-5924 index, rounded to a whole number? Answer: 113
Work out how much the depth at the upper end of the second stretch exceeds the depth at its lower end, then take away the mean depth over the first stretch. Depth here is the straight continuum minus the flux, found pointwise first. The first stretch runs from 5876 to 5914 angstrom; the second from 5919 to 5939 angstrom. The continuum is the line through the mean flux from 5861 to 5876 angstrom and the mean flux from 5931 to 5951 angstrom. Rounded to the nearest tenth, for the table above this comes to -2.1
